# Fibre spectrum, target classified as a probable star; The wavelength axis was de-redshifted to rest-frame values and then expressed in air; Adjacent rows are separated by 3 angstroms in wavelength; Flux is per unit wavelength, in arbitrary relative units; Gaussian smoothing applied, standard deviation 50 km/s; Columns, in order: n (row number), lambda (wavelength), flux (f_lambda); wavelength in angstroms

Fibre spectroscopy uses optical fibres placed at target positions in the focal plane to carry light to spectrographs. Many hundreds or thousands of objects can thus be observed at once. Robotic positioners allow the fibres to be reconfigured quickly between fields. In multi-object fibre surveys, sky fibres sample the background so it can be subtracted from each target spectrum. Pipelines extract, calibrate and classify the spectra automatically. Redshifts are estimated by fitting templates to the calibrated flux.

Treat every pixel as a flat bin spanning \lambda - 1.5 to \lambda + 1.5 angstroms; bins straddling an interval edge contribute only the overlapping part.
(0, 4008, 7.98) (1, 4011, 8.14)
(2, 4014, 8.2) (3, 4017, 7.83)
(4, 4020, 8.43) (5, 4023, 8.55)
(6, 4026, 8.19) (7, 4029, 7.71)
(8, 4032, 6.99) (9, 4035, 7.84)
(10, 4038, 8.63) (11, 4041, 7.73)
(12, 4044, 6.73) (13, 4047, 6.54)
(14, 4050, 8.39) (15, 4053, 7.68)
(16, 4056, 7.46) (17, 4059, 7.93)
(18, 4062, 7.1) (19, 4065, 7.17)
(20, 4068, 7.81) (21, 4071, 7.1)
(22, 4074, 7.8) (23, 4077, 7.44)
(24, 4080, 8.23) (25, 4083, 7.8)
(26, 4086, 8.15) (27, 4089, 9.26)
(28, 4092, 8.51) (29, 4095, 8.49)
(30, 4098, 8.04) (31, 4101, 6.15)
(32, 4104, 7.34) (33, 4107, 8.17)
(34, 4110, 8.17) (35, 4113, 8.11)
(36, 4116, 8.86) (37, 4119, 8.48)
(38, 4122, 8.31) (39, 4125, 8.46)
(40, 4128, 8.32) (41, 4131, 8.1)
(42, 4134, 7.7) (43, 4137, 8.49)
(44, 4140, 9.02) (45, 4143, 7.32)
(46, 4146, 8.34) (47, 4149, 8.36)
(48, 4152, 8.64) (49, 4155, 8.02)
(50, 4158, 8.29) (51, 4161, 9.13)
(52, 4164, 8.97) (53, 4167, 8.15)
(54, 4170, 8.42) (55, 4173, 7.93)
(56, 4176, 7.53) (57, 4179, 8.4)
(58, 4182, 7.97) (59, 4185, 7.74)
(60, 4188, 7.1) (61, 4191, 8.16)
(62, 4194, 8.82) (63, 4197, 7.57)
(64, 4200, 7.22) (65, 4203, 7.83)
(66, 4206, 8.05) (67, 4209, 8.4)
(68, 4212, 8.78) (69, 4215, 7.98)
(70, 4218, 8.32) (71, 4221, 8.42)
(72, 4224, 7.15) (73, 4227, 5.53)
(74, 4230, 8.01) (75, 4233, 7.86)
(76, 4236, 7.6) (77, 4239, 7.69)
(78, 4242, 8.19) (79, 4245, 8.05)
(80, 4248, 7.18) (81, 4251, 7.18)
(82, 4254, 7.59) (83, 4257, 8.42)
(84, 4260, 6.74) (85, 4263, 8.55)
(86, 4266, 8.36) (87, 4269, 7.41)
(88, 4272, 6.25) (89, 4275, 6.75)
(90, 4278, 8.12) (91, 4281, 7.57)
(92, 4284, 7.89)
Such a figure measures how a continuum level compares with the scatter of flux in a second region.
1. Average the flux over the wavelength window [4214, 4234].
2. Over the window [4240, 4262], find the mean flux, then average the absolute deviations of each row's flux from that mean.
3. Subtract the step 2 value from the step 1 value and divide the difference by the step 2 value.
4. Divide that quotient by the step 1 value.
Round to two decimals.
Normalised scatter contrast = 1.82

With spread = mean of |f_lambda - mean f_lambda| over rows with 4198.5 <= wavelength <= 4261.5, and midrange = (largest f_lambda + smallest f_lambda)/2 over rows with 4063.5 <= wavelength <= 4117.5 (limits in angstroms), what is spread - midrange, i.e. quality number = -7.17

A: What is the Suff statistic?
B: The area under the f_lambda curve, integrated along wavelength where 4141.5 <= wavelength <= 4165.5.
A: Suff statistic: 201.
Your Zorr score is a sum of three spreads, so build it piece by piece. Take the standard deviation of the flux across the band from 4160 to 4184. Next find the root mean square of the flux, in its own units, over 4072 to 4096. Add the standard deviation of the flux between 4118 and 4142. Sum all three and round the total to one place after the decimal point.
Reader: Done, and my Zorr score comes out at 9.1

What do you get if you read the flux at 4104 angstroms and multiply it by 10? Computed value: 73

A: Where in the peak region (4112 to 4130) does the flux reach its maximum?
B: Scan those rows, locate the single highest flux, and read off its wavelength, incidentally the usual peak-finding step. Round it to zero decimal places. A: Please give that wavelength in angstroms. 4116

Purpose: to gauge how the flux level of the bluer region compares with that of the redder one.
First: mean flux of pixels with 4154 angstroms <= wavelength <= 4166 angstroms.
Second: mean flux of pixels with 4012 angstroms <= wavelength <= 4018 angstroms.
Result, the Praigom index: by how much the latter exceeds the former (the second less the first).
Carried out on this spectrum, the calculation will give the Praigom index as -0.6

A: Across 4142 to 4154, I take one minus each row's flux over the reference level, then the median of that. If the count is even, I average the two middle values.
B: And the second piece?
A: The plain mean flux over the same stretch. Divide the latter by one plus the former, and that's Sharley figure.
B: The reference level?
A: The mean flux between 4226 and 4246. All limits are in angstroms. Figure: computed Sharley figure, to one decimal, 9.1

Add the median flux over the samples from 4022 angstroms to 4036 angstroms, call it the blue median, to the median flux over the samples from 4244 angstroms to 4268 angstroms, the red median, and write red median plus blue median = 15.7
